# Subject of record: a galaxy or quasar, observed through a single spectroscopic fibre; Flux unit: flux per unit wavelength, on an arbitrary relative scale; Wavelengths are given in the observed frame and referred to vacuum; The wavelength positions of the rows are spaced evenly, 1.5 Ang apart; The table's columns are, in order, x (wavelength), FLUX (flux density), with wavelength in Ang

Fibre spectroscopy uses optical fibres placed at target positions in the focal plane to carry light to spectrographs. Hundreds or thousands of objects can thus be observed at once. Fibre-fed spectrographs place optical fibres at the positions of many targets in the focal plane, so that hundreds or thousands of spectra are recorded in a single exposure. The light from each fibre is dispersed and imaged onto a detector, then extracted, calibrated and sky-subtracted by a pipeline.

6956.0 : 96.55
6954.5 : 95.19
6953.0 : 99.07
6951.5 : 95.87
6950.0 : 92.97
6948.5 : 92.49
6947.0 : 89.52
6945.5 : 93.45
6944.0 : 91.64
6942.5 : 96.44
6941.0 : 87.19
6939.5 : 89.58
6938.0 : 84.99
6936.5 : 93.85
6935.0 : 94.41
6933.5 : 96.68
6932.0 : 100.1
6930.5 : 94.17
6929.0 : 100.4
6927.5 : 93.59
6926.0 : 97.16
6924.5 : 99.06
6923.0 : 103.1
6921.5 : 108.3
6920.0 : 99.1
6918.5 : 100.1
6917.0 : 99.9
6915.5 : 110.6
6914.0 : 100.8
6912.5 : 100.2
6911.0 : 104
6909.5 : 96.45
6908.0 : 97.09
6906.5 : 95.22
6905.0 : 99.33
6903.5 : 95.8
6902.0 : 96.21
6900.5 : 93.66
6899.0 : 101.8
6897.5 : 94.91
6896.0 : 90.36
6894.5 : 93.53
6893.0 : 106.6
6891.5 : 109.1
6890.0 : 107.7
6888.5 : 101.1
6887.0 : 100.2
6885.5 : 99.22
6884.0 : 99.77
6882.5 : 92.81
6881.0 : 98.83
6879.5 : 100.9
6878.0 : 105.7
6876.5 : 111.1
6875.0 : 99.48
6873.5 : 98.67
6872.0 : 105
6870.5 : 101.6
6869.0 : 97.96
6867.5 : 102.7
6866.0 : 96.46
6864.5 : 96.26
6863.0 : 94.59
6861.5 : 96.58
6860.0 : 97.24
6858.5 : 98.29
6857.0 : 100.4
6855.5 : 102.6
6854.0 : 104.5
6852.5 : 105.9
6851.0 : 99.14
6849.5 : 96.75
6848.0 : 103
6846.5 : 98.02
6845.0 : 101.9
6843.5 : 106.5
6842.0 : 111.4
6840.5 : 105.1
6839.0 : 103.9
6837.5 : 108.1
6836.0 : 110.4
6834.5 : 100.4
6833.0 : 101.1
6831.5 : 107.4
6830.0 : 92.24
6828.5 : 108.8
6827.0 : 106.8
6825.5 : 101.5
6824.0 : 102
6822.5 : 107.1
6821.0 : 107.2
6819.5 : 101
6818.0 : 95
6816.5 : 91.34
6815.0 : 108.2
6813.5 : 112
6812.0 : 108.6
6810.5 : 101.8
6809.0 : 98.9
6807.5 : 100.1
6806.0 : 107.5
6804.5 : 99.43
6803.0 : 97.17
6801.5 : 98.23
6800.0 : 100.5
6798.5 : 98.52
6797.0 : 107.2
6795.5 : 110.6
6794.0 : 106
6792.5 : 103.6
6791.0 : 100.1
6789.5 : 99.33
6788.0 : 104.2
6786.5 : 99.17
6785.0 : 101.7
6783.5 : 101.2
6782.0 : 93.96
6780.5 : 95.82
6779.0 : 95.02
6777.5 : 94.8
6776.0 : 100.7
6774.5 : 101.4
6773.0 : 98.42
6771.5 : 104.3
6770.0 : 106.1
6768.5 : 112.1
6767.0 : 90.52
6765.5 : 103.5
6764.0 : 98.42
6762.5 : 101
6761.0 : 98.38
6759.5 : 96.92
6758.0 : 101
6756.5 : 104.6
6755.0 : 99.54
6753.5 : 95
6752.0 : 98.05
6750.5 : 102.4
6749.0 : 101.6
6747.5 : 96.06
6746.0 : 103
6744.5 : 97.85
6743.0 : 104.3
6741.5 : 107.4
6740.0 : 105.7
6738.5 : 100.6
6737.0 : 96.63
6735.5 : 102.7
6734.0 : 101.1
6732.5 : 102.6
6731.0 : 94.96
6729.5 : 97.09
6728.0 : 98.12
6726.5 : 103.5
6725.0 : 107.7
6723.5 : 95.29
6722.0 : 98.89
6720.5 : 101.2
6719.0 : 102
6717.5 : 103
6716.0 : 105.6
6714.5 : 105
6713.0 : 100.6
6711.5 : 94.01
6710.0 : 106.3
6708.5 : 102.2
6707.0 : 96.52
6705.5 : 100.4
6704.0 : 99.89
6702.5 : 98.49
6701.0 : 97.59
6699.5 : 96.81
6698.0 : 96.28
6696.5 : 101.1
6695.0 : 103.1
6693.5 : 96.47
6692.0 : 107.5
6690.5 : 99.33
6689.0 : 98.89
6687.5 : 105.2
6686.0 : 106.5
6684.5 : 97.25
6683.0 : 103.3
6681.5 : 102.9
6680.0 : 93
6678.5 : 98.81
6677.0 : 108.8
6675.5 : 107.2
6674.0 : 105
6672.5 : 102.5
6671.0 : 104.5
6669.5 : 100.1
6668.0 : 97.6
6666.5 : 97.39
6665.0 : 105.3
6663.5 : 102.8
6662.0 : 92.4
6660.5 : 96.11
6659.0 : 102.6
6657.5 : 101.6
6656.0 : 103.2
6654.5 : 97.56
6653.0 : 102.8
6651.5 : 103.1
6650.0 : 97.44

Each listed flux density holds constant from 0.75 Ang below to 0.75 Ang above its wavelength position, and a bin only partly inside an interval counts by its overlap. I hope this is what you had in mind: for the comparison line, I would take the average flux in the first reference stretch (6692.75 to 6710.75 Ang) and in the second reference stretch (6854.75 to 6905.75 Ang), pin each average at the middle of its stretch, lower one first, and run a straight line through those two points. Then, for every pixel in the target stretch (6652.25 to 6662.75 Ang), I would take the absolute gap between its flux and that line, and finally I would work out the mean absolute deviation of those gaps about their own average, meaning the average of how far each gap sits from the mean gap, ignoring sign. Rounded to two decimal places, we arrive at 1.08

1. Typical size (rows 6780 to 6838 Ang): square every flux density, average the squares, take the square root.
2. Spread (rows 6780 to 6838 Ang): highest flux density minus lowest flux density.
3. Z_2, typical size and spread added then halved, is 61.6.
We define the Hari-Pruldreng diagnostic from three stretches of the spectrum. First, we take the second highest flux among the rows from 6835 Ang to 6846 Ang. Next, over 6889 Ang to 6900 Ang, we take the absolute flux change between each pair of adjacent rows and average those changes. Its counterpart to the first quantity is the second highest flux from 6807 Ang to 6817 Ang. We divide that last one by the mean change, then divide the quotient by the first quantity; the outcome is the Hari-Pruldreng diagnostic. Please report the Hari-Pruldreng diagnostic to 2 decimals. 0.19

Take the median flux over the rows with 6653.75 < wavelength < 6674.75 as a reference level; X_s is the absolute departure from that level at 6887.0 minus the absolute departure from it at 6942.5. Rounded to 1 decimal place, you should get -3.8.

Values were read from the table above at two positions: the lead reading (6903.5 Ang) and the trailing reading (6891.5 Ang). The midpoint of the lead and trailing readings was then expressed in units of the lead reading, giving 1.07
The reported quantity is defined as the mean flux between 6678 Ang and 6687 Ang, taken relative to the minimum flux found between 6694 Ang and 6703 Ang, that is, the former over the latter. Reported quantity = 1.04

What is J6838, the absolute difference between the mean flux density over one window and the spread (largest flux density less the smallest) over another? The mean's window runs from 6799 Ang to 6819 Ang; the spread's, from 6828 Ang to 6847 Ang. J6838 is 82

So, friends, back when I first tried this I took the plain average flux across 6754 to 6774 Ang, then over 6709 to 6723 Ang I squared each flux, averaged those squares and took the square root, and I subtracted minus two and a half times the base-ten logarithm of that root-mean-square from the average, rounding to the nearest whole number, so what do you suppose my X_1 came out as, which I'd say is 106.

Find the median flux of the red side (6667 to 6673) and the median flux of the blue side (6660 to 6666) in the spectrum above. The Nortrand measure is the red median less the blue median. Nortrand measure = 2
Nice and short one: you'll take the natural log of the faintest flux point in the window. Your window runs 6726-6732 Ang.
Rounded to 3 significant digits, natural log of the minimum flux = 4.55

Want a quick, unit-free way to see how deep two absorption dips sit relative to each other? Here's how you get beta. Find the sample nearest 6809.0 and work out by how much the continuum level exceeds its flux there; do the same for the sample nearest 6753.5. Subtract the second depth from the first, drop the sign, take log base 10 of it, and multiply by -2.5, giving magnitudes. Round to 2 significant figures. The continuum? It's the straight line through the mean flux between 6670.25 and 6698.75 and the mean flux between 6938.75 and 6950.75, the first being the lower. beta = -2.0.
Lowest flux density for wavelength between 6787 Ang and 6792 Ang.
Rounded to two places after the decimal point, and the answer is 99.33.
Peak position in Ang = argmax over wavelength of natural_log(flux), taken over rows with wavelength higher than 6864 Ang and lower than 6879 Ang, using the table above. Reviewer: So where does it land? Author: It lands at 6876.5 Ang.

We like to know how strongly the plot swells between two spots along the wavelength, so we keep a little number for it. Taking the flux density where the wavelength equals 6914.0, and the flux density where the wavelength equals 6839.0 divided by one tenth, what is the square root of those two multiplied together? 324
